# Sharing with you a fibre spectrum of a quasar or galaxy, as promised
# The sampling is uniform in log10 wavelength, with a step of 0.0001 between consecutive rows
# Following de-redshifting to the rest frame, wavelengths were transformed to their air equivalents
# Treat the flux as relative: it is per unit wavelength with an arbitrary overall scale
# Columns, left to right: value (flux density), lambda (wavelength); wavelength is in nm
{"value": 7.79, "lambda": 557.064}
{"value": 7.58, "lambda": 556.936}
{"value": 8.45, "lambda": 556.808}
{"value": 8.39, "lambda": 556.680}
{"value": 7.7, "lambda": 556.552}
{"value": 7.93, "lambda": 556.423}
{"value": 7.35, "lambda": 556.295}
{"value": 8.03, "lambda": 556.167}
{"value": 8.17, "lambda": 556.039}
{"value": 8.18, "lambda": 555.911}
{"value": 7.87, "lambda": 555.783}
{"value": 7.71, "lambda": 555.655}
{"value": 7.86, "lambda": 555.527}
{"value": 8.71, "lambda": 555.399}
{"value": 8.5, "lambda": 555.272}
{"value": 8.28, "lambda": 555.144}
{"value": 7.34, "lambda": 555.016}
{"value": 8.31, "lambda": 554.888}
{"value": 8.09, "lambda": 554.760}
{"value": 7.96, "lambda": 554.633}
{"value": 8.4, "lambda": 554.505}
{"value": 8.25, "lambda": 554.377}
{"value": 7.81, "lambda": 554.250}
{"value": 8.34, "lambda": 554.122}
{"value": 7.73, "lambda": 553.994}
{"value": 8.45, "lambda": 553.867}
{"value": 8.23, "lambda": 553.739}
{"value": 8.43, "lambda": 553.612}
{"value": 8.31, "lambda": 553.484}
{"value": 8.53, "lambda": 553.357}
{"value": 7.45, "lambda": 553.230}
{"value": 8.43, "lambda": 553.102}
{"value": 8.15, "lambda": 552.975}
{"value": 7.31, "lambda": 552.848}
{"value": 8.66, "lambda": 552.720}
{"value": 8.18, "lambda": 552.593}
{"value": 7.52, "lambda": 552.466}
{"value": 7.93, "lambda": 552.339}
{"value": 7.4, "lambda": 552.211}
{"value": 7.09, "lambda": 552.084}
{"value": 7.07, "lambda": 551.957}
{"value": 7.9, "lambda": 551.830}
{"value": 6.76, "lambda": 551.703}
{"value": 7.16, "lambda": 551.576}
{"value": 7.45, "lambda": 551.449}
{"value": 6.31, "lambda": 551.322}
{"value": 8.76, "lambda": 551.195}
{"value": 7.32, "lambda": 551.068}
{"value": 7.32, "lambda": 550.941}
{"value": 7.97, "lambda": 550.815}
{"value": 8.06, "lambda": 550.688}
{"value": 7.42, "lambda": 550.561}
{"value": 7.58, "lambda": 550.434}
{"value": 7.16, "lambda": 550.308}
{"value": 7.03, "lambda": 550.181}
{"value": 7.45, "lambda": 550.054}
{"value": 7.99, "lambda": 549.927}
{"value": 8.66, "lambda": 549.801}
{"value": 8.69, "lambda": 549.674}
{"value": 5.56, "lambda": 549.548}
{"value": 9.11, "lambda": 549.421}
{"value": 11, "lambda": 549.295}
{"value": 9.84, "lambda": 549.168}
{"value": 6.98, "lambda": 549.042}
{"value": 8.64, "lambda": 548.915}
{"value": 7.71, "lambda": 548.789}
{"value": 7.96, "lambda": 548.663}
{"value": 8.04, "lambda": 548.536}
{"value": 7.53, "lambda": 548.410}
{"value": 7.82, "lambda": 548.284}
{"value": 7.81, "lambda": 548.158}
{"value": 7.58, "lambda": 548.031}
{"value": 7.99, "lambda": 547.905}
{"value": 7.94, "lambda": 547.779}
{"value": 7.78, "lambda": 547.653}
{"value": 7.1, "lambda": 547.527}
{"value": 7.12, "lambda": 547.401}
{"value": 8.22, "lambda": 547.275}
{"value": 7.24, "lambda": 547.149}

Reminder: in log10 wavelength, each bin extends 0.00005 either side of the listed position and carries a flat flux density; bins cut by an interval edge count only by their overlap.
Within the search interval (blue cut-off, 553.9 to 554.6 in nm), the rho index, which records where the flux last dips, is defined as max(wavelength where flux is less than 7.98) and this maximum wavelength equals 554.250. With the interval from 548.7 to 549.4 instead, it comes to 549.042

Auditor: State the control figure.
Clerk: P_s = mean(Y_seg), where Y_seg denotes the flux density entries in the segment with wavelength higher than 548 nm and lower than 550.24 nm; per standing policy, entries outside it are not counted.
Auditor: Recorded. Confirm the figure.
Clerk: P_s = 8.08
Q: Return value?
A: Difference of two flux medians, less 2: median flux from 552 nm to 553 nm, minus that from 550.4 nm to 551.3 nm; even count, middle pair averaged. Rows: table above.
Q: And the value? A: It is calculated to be -1.9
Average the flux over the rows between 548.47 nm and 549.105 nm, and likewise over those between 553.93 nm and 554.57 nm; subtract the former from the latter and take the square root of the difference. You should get 0.49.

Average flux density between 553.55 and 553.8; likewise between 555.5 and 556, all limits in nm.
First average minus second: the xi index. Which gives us 0.4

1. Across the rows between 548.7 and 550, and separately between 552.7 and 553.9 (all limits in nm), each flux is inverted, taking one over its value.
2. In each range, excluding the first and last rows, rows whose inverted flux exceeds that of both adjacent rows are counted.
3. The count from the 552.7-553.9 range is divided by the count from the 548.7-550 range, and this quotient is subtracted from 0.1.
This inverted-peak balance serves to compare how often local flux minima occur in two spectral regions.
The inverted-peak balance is -1.9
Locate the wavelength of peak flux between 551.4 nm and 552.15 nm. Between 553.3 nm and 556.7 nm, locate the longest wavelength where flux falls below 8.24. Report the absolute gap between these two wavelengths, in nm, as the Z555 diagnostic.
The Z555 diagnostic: 4.72 nm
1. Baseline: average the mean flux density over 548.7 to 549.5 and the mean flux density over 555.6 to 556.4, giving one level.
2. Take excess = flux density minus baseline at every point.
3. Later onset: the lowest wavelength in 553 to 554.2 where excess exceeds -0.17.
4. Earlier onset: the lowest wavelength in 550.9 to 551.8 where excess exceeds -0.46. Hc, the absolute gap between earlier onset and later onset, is 1.91 nm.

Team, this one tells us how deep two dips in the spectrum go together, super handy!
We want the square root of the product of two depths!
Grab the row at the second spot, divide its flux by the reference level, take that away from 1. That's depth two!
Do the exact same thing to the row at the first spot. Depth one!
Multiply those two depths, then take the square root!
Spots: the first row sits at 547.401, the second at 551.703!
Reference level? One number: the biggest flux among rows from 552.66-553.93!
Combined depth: 0.20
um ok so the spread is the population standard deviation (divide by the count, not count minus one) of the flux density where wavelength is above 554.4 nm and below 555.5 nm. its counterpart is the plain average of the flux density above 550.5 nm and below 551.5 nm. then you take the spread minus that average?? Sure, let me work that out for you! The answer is -7.19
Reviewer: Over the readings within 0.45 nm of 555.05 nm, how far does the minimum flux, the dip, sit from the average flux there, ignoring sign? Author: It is 0.83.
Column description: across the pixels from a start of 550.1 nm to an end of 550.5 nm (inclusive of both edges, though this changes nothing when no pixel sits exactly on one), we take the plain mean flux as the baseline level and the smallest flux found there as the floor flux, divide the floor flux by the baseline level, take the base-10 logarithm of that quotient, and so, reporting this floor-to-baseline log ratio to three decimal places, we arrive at -0.014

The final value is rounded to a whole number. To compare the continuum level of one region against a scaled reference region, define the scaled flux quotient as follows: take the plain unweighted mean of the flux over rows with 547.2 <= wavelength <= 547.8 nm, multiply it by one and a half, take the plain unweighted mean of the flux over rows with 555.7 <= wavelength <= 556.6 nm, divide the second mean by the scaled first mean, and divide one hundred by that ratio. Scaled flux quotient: 145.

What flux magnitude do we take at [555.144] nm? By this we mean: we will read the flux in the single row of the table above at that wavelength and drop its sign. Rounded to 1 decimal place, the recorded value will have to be 8.3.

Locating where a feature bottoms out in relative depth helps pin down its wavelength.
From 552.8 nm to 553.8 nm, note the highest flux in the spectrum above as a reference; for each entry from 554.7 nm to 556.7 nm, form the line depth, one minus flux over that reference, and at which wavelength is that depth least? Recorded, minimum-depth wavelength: 555.399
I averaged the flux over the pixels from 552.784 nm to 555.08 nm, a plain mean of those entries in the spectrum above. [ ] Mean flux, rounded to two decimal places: 8.08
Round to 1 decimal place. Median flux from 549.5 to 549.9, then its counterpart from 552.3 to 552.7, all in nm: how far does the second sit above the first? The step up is -0.7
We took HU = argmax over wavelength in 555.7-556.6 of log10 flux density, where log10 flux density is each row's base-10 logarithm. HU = 555.911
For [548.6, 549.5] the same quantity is 549.295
